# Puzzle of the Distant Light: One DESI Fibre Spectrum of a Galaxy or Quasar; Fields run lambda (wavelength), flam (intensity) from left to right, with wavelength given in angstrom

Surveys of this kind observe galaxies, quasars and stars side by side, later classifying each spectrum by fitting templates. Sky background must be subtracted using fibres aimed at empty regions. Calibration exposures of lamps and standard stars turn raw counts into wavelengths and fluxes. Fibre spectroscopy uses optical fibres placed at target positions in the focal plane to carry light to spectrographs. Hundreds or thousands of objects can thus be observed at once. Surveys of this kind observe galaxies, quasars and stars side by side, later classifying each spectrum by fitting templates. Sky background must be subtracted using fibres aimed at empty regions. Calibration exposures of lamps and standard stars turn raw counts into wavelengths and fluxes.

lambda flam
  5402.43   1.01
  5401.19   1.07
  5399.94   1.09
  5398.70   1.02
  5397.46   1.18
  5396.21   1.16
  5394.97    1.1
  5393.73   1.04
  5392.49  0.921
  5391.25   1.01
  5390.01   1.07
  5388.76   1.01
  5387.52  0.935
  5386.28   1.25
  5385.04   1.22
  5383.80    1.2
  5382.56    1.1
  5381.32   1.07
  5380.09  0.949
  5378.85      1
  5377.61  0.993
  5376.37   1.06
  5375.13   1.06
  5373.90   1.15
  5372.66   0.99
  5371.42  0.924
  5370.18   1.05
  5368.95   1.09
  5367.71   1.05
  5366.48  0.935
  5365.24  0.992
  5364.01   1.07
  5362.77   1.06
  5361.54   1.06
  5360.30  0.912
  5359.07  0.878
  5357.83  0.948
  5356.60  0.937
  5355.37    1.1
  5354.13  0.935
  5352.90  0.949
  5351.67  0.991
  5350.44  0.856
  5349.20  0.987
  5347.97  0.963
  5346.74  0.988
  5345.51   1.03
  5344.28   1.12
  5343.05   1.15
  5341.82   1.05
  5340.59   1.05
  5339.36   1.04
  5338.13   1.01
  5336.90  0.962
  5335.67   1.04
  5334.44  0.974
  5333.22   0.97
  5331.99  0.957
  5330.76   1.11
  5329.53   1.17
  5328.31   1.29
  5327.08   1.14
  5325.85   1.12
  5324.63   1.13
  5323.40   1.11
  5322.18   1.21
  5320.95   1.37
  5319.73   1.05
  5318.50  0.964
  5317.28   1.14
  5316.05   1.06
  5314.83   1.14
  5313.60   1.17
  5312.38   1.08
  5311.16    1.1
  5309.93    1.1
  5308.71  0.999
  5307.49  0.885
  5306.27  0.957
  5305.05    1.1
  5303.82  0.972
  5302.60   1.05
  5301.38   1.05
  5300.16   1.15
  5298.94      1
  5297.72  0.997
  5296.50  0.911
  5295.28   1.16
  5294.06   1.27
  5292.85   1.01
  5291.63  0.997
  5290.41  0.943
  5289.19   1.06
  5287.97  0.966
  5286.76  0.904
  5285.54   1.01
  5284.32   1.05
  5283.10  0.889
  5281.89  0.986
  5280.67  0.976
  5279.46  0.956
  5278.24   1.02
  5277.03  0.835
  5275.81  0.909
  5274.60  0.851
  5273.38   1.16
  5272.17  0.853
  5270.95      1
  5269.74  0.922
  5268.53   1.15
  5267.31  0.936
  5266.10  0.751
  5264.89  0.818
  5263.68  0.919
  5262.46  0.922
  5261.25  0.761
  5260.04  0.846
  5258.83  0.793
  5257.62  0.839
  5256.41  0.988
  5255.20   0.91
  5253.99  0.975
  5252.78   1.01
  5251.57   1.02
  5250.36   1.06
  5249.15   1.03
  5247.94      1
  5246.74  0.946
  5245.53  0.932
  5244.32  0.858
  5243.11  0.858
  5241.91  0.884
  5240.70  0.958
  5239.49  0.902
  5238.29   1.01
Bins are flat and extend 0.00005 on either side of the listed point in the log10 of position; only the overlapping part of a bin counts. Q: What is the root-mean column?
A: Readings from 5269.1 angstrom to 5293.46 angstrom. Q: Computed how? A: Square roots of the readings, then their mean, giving 0.98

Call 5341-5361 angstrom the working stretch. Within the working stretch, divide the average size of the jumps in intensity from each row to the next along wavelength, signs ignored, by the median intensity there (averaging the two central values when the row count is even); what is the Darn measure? 0.07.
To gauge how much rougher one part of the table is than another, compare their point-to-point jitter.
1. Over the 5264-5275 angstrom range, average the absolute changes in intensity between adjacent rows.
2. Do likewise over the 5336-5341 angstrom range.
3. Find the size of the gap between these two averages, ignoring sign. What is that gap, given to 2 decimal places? 0.16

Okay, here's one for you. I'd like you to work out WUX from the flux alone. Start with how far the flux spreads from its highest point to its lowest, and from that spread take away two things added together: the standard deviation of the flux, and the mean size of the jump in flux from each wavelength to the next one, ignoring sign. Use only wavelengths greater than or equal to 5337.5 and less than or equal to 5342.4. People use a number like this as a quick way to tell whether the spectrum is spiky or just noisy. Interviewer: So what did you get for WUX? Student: 0.01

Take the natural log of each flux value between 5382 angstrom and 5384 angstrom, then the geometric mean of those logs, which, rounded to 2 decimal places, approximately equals 0.13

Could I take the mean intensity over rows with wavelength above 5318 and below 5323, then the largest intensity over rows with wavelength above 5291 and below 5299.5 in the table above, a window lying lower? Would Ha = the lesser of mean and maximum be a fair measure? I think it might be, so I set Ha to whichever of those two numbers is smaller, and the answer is 1.15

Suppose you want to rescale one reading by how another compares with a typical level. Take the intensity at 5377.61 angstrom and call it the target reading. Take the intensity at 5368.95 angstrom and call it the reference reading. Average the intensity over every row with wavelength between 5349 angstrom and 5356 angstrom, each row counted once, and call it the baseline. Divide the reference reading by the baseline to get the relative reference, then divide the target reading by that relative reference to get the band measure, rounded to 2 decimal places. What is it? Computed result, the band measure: 0.88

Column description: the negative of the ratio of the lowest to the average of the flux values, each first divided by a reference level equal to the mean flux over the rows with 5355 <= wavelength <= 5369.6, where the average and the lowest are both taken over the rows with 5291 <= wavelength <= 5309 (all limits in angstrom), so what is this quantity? -0.86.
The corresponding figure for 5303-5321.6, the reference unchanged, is -0.83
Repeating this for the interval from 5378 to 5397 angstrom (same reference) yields -0.86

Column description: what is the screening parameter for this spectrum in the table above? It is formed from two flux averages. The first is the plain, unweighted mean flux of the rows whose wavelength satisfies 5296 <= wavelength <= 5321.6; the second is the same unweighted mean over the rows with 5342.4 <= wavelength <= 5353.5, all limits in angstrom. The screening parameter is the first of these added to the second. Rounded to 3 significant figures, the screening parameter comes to 2.06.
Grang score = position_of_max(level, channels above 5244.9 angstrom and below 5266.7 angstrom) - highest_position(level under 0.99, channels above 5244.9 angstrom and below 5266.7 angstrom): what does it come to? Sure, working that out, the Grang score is -15.7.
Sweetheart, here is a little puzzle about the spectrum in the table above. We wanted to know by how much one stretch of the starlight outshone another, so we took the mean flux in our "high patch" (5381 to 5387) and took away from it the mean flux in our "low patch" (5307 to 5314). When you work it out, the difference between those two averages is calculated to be 0.11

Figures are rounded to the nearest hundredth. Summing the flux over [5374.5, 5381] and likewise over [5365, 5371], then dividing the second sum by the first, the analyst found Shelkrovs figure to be 1.01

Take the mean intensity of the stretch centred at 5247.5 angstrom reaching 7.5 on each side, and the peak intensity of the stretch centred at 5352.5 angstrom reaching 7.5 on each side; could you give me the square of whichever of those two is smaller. 0.92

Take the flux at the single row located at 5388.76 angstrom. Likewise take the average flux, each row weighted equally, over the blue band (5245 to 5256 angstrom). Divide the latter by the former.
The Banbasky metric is 0.98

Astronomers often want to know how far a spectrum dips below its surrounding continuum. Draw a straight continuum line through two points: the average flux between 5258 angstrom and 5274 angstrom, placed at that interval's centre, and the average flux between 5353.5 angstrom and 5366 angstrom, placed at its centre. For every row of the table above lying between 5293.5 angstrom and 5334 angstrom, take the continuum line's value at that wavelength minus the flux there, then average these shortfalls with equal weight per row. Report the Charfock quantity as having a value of -0.14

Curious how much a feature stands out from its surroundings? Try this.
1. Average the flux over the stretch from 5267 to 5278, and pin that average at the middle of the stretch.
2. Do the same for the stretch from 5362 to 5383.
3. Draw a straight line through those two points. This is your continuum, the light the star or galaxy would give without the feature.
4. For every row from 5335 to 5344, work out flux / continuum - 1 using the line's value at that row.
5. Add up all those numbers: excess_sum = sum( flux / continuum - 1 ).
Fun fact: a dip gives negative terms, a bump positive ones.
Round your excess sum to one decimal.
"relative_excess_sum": 0.2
